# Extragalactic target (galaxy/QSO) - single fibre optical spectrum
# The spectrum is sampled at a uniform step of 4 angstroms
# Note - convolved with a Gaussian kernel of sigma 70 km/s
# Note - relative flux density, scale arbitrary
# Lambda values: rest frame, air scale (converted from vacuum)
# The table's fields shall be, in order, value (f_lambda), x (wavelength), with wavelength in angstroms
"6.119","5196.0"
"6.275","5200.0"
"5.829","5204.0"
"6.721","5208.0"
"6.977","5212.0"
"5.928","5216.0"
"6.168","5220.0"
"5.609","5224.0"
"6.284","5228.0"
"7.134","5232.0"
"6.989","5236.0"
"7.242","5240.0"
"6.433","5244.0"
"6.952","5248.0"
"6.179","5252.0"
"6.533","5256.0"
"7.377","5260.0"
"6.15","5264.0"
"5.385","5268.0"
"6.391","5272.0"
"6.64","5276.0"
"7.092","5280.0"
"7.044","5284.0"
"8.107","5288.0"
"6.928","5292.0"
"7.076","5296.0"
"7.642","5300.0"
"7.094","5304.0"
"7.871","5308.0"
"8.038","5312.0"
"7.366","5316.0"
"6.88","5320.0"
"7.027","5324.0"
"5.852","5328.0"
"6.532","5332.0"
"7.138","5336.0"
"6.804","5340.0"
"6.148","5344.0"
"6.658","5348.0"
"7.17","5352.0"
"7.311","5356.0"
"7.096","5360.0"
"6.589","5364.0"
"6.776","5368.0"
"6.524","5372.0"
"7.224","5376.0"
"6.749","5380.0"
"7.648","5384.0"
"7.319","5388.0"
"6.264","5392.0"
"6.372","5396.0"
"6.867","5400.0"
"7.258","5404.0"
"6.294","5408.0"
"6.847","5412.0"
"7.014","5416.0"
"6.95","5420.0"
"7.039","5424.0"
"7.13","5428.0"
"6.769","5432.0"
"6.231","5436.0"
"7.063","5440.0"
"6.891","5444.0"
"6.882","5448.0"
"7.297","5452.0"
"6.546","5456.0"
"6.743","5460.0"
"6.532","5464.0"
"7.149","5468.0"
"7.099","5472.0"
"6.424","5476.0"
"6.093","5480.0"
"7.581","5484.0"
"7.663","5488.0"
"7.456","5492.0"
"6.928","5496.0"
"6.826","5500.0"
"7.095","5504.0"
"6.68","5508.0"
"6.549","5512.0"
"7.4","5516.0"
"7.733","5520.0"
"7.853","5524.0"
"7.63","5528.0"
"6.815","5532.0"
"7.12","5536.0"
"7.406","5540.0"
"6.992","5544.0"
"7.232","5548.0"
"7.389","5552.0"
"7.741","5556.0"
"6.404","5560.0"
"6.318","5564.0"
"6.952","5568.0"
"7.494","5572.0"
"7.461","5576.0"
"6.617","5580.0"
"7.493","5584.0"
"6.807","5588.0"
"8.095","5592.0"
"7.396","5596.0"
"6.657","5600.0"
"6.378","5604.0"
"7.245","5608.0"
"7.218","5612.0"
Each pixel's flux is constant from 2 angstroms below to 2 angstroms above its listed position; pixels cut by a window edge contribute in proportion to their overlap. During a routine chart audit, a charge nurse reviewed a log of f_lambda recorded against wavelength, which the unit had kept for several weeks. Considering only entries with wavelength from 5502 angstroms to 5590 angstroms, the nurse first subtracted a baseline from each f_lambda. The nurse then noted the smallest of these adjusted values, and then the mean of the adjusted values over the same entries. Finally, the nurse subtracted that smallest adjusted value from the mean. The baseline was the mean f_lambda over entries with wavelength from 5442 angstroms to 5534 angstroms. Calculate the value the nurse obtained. 0.83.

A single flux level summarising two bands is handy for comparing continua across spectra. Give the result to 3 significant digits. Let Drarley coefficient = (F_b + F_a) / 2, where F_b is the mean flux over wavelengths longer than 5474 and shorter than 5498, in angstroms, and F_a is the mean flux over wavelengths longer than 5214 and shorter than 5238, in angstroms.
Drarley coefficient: 6.69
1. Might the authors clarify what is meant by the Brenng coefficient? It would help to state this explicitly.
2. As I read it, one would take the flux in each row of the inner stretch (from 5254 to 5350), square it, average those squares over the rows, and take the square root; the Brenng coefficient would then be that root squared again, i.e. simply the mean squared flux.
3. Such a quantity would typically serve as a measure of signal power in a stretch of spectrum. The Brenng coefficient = 48.1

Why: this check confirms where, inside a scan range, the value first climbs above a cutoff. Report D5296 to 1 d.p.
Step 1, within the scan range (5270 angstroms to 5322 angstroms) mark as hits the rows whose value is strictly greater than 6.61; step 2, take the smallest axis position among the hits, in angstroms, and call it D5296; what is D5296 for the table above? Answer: 5276.0 angstroms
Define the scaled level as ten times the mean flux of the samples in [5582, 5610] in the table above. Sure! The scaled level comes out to 71.5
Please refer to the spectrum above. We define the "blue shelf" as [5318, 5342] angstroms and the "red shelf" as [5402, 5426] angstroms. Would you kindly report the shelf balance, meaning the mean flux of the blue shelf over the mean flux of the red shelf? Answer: 0.972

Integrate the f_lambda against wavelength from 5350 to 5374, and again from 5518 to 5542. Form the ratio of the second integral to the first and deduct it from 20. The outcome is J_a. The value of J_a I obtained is 18.93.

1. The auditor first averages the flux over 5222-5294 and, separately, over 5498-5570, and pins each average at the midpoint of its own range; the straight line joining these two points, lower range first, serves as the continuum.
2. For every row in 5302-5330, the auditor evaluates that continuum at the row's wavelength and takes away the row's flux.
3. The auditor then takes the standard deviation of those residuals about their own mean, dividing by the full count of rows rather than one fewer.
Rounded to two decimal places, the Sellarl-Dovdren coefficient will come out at 0.68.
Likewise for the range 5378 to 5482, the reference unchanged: 0.39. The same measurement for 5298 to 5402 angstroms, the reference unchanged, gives 0.53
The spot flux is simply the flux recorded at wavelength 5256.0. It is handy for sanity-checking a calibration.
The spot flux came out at 6.533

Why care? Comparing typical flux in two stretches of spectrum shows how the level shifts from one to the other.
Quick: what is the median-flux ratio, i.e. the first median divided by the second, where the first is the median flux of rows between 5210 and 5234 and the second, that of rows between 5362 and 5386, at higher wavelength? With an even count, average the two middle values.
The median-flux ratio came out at 0.92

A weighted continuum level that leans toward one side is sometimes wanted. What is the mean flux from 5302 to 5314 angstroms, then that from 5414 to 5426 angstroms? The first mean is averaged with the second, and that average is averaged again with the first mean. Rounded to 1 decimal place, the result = 7.5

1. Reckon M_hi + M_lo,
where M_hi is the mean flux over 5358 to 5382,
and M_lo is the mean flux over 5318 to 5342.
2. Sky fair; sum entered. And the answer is 13.5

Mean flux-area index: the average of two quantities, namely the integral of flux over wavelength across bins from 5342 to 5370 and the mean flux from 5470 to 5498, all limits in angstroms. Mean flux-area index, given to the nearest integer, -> 99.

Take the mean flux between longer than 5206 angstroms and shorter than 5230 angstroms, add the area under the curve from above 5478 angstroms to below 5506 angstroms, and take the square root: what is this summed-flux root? 14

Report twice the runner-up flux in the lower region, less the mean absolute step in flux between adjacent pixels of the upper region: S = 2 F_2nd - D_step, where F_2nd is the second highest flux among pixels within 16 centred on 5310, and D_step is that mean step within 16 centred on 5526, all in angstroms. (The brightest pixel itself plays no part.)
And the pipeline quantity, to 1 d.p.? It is 15.4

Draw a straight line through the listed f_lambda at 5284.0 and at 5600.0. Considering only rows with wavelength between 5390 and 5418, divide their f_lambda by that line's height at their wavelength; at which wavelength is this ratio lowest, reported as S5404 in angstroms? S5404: 5392.0 angstroms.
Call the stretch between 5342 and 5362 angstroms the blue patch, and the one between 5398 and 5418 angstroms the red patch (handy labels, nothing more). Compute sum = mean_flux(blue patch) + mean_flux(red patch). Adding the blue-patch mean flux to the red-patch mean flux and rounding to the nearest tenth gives 13.7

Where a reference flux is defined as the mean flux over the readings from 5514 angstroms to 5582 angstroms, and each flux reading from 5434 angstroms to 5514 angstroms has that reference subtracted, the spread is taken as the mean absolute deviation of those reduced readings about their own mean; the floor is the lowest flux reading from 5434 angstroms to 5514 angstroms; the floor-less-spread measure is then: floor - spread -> 5.76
